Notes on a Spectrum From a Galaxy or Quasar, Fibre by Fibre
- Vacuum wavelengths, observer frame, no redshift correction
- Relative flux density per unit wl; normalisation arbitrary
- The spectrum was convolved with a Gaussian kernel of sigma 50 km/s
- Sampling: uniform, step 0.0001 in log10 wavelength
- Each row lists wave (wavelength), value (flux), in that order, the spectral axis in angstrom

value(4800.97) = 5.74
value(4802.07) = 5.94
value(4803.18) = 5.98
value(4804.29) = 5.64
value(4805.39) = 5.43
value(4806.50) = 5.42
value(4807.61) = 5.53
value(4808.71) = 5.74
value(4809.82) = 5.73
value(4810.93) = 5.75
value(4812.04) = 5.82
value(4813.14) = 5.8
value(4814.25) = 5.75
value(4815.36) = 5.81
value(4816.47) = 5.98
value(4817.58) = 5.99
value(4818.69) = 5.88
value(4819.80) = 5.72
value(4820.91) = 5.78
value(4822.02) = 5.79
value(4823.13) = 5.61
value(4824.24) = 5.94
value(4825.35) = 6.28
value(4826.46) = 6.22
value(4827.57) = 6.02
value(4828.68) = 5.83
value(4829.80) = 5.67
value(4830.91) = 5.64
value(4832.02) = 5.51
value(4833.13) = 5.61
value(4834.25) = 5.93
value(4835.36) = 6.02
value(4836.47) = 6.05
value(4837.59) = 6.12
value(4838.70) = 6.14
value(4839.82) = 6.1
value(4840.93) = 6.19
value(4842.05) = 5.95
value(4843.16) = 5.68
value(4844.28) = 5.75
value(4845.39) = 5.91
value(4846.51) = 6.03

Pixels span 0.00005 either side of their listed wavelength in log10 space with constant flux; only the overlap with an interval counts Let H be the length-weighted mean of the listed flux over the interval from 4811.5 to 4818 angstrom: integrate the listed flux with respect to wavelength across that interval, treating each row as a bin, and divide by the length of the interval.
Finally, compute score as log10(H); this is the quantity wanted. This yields 0.768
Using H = 5.86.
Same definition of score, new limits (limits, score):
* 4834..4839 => 0.783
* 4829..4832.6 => 0.750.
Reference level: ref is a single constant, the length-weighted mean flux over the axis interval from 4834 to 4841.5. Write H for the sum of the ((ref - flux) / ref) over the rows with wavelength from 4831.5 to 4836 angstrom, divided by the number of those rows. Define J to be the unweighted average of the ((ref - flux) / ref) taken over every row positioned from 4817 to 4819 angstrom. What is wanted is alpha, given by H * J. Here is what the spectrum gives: 0.0013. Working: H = 0.052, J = 0.024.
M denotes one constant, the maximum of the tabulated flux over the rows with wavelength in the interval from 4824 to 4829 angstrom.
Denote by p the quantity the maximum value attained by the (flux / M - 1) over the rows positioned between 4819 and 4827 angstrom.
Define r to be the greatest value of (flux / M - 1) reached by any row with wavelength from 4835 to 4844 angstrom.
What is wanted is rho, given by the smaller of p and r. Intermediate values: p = 0.000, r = -0.014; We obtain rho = -0.014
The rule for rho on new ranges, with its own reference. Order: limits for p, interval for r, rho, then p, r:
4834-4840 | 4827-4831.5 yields -0.041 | -0.022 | -0.041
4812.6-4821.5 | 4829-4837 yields -0.046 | -0.046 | -0.037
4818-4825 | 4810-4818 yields -0.054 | -0.054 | -0.046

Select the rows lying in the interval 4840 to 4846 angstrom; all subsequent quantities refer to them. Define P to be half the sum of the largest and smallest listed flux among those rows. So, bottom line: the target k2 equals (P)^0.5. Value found 2.44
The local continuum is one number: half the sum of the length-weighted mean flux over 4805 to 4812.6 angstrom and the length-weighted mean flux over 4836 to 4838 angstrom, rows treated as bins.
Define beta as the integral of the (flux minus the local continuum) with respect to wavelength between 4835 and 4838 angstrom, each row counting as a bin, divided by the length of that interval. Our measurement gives 0.21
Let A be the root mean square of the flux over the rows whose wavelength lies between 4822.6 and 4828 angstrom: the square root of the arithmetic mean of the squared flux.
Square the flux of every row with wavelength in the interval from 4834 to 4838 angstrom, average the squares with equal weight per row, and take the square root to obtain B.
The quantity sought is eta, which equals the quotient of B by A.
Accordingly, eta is 1.00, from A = 6.02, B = 6.03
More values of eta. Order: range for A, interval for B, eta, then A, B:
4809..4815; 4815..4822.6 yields 1.01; 5.77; 5.85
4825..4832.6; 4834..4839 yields 1.03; 5.89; 6.05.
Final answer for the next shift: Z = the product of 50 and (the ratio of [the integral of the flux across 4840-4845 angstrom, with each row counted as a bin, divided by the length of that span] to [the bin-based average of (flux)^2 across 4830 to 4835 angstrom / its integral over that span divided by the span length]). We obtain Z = 9.1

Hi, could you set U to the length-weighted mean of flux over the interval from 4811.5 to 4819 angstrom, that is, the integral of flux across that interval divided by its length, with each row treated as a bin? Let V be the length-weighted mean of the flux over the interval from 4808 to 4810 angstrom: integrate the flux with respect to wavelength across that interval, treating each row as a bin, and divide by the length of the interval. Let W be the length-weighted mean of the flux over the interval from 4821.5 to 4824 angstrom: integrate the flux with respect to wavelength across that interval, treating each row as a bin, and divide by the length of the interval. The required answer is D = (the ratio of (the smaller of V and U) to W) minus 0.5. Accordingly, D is 0.500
